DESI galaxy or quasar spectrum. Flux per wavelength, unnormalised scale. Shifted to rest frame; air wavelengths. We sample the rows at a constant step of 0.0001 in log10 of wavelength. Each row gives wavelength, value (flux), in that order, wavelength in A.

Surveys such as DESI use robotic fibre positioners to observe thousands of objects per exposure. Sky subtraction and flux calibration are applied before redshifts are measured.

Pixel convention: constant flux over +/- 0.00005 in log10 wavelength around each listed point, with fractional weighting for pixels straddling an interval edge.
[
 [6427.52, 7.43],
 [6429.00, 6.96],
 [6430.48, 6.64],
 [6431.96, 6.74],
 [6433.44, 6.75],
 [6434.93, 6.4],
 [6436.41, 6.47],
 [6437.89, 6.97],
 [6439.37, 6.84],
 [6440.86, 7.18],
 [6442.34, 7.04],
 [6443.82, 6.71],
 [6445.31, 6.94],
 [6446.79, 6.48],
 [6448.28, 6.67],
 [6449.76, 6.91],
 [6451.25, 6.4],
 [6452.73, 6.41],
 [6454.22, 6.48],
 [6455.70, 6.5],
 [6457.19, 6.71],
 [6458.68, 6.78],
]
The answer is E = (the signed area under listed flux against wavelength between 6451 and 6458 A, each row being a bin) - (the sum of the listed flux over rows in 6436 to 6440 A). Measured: 25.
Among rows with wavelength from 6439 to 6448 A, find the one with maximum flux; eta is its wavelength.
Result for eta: 6440.86 A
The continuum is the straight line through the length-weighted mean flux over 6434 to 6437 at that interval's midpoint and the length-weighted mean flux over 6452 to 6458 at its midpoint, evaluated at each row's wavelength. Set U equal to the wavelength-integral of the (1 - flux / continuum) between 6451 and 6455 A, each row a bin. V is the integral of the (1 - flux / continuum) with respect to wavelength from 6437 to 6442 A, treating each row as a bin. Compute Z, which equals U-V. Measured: 0.46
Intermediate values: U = 0.05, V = -0.41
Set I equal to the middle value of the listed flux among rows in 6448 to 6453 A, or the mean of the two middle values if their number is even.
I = 6.54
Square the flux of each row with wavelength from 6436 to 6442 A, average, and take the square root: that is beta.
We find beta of 6.87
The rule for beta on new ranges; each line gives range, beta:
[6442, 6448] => 6.80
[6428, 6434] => 6.77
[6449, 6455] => 6.55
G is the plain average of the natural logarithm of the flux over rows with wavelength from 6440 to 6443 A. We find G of 1.961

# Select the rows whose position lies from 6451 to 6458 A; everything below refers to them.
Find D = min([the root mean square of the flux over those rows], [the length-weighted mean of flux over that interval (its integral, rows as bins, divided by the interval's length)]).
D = 6.50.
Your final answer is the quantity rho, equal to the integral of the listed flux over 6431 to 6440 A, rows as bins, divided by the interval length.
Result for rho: 6.69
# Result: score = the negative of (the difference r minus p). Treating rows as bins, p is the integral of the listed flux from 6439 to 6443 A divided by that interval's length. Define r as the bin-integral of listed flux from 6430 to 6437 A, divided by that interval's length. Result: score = 0.4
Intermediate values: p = 7.03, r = 6.60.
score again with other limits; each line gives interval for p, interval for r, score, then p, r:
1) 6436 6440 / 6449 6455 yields 0.2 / 6.79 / 6.56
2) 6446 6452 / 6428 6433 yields -0.2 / 6.62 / 6.82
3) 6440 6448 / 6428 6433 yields 0.0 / 6.85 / 6.82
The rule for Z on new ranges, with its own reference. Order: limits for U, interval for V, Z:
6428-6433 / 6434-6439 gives -0.16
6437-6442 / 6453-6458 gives -0.39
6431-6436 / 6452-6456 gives -0.18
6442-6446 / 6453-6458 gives -0.23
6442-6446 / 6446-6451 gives -0.12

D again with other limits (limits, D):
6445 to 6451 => 6.71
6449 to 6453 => 6.58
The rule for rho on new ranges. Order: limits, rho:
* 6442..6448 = 6.76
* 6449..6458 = 6.57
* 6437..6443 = 6.99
